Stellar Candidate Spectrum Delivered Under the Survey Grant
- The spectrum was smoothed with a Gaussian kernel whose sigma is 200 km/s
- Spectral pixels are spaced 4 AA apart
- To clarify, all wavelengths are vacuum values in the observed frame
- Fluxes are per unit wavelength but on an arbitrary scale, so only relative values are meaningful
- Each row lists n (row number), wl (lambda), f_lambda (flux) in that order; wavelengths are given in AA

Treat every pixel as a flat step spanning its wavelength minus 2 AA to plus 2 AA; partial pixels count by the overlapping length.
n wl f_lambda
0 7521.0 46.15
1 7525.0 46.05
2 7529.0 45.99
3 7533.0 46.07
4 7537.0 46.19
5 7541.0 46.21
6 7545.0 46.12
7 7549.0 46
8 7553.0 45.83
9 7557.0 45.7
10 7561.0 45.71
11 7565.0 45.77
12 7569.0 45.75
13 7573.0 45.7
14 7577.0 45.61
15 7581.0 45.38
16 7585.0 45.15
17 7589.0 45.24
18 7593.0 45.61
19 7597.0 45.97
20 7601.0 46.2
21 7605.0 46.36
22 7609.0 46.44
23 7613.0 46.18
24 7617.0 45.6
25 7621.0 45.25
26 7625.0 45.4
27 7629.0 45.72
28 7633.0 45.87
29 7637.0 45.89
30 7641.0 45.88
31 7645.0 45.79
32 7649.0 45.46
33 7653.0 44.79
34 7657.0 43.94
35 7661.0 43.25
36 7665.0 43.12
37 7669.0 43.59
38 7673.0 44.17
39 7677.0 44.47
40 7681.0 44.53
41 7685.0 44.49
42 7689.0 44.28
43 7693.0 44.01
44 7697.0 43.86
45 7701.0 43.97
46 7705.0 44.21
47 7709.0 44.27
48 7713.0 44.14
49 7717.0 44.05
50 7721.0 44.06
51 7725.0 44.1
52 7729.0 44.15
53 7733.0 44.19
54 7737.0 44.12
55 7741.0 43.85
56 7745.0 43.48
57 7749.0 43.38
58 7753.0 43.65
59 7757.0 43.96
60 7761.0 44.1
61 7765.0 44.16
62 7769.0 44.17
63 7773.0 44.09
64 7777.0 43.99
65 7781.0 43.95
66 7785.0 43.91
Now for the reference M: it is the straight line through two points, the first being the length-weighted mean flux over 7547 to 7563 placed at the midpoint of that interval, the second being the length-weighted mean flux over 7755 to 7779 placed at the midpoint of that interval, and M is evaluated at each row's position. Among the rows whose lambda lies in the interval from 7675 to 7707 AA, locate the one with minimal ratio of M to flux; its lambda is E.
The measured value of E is 7681.0 AA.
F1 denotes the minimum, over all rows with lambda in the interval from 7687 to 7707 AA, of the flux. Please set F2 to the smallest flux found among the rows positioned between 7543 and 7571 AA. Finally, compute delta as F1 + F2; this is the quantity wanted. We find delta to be 89.6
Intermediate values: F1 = 43.86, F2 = 45.7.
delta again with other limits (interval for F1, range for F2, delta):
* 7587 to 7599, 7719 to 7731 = 89.3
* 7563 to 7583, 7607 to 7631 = 90.6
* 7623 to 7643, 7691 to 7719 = 89.3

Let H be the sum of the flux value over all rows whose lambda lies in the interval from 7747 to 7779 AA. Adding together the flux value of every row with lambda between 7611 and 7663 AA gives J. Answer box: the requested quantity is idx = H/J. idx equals 0.60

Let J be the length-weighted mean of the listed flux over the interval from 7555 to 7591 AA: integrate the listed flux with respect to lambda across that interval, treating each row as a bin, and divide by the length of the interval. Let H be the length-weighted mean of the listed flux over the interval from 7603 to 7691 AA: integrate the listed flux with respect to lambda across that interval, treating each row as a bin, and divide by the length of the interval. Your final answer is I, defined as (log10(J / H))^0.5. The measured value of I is 0.072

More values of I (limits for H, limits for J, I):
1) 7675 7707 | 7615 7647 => 0.118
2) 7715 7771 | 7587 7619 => 0.139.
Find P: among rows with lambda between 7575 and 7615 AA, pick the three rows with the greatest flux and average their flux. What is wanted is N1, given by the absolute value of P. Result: 46.3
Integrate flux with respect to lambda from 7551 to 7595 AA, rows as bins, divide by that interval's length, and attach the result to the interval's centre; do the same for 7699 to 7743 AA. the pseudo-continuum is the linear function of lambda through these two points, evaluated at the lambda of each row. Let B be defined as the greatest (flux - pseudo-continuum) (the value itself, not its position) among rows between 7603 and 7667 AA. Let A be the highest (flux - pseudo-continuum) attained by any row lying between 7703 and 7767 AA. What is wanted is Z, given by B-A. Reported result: 0.71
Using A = 0.5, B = 1.21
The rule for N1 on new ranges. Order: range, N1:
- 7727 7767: 44.2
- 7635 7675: 45.9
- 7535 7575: 46.2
